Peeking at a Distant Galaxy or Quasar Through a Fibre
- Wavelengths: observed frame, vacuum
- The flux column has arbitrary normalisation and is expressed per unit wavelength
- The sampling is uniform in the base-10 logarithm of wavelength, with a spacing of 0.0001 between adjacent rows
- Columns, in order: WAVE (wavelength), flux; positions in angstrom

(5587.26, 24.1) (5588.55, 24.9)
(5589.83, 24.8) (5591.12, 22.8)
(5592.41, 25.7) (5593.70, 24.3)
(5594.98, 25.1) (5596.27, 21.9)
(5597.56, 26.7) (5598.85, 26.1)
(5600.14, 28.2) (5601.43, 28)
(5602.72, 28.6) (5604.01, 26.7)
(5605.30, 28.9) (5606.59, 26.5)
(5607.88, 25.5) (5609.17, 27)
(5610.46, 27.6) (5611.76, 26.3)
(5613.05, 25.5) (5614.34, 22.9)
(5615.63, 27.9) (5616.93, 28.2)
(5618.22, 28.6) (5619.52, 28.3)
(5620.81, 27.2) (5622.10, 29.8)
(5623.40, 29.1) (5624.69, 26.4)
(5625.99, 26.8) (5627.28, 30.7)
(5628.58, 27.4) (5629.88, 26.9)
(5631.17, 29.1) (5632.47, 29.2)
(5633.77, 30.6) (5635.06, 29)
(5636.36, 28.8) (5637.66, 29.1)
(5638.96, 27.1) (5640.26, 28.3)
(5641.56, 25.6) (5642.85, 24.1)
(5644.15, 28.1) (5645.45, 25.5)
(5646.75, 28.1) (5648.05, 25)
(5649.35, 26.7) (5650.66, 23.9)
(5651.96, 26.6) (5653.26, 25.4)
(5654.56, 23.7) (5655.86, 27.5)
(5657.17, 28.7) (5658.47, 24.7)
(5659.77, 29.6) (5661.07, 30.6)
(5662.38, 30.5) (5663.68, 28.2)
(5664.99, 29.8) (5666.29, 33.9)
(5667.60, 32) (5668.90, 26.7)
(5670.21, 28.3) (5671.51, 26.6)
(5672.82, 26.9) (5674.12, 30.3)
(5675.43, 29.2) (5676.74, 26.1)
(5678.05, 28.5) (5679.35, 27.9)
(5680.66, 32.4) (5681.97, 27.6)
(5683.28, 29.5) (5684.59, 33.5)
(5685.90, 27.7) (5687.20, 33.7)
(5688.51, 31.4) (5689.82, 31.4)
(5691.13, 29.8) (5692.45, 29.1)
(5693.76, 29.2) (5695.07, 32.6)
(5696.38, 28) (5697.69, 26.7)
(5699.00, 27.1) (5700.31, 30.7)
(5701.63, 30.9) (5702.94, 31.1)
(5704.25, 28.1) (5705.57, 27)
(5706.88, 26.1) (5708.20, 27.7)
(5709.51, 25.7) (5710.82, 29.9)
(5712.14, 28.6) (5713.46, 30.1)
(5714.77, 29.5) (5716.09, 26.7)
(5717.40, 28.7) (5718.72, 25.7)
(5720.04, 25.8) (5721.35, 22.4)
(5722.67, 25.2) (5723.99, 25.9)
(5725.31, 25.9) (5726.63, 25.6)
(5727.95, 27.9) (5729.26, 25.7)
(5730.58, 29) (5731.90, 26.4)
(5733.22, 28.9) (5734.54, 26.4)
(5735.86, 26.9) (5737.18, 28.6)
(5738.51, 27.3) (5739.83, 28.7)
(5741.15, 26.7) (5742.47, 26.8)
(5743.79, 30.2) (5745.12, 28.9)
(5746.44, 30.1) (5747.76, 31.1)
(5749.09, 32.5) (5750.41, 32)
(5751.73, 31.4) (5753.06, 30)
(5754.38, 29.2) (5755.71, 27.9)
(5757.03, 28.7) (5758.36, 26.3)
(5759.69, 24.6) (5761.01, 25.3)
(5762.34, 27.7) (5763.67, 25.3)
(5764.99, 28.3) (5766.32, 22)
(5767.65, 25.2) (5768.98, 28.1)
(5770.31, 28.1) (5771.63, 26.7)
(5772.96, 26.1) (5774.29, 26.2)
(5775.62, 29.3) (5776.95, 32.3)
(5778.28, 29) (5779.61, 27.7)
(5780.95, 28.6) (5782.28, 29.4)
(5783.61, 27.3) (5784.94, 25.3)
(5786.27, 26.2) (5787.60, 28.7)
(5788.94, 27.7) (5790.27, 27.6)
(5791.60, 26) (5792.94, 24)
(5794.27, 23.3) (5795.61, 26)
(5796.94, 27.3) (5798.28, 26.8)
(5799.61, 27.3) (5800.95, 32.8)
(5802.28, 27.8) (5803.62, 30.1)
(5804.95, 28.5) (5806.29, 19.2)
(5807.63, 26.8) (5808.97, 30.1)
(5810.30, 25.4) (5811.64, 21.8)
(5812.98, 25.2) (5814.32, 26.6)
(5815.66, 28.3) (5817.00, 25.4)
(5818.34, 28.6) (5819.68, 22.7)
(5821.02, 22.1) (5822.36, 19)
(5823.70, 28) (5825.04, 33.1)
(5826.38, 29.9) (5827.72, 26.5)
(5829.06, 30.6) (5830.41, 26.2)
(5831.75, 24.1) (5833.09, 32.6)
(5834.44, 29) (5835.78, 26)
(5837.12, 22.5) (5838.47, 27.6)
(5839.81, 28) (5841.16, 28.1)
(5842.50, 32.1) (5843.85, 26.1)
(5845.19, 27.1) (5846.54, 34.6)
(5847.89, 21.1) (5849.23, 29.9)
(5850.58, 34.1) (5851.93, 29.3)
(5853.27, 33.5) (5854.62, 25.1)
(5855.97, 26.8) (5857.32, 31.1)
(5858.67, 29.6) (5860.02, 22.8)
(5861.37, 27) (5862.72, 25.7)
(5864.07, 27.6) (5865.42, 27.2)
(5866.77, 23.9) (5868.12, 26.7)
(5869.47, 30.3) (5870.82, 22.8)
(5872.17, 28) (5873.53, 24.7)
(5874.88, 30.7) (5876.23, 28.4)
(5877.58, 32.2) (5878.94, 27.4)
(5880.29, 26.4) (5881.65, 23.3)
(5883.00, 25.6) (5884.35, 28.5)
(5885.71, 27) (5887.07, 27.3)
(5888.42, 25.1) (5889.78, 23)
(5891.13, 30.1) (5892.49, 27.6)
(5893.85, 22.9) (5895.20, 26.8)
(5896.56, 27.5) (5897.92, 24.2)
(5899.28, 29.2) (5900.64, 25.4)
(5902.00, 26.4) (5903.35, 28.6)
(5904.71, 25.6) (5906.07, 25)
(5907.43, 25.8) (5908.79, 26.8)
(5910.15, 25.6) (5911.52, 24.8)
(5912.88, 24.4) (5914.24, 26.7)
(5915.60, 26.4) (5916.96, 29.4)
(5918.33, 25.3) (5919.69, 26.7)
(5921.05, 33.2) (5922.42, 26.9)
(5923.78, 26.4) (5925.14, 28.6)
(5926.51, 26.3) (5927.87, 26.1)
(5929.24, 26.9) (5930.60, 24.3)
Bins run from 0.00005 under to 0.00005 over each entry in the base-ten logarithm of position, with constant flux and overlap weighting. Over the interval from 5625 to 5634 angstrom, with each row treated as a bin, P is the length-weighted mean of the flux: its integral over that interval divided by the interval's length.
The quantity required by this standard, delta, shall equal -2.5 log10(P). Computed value -3.64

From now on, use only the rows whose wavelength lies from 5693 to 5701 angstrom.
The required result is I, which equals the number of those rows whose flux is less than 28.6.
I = 3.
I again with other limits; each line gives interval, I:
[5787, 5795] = 5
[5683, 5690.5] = 1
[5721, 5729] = 6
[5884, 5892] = 5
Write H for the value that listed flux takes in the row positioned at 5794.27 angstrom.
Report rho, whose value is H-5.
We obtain 18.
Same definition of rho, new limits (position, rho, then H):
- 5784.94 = 20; 25.3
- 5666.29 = 29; 33.9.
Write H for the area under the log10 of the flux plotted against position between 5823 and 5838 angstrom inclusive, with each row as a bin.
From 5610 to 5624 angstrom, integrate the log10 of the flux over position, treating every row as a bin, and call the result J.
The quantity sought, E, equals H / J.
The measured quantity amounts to 1.08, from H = 21.7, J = 20.1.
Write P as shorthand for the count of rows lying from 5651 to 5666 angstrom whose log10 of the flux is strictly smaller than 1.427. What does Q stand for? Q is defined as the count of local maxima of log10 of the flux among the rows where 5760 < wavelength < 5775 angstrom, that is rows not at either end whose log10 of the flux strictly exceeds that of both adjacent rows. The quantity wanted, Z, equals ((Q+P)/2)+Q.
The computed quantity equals 5.0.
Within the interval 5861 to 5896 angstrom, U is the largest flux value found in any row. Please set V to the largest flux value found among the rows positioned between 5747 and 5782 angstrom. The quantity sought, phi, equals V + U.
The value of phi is 64.7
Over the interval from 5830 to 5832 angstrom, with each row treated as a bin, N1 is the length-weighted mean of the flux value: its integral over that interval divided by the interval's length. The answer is 25.3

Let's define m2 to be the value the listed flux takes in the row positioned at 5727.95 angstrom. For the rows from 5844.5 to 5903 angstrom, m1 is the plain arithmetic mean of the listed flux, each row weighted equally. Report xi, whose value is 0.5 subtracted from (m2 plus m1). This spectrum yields 55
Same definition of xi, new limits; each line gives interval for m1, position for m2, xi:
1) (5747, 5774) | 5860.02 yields 50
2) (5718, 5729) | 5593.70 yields 49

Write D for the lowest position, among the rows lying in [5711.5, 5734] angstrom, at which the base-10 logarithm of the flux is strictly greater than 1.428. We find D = 5712.14 angstrom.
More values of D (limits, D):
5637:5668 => 5637.66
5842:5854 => 5842.50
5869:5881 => 5869.47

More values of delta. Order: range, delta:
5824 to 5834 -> -3.65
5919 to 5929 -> -3.61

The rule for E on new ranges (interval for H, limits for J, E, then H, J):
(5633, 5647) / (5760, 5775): 0.95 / 20.2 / 21.3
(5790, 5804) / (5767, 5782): 0.92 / 20.0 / 21.7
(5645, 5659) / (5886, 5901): 0.93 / 19.8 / 21.3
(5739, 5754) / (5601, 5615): 1.11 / 22.1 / 20.0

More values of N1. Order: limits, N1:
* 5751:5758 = 29.3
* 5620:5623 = 28.6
